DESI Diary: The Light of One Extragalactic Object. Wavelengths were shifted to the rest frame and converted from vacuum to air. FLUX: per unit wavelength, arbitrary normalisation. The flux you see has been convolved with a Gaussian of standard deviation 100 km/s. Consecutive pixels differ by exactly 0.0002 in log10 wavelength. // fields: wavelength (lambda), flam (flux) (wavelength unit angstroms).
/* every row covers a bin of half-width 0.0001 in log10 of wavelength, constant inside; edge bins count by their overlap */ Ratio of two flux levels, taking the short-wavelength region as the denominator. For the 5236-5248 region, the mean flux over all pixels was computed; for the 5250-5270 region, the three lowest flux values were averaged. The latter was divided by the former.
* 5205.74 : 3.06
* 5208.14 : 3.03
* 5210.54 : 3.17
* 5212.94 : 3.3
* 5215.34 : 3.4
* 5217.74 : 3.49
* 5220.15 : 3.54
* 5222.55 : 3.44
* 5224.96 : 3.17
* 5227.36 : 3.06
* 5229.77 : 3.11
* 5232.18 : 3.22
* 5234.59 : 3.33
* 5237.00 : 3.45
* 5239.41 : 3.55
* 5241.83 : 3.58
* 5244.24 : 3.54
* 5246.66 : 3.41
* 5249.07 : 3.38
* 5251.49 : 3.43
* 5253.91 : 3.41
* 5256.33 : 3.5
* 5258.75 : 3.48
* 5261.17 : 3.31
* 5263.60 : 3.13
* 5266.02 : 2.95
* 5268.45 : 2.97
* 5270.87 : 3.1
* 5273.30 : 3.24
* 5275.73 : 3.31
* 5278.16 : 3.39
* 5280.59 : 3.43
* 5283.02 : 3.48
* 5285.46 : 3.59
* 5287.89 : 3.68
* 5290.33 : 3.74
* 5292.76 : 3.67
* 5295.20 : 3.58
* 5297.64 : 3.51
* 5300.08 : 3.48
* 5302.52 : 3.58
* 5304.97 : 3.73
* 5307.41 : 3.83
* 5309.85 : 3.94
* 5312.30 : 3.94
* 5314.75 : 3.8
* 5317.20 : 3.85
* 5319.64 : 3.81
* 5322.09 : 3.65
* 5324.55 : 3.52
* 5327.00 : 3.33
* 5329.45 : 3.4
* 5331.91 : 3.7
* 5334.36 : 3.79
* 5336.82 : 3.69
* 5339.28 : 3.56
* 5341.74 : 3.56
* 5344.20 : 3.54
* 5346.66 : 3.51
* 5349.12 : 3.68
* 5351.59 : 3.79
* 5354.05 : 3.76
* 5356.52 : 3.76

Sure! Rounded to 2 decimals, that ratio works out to 0.86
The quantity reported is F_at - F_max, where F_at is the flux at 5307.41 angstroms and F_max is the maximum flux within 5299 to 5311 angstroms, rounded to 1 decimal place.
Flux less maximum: -0.1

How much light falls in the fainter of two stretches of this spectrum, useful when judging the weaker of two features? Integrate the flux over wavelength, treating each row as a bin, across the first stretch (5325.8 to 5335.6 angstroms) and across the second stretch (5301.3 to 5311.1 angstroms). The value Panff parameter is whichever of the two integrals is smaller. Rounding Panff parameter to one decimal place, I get 34.9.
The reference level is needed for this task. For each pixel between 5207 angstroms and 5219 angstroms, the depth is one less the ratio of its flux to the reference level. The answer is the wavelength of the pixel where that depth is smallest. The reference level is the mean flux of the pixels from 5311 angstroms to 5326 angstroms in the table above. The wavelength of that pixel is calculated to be 5217.74 angstroms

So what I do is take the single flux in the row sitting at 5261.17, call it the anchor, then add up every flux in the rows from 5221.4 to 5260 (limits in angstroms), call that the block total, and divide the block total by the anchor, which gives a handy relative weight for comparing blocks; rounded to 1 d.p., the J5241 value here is 16.3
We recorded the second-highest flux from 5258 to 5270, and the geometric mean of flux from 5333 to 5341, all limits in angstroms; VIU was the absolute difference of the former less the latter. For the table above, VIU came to 0.37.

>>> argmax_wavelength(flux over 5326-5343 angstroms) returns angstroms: 5334.36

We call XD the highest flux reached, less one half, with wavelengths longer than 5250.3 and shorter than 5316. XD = 3.4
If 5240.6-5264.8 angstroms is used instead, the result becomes 3.1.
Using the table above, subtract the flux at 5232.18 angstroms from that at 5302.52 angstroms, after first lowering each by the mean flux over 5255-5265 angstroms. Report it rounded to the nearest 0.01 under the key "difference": 0.36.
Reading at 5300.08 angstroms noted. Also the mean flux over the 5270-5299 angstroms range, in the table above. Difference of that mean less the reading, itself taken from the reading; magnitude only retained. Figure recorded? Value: 3.48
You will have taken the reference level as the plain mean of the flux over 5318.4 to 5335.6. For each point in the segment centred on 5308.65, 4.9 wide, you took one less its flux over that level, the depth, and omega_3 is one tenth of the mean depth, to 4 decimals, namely -0.0079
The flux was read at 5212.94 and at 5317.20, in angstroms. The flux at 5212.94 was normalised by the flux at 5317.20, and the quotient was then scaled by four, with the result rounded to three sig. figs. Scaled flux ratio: 3.43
